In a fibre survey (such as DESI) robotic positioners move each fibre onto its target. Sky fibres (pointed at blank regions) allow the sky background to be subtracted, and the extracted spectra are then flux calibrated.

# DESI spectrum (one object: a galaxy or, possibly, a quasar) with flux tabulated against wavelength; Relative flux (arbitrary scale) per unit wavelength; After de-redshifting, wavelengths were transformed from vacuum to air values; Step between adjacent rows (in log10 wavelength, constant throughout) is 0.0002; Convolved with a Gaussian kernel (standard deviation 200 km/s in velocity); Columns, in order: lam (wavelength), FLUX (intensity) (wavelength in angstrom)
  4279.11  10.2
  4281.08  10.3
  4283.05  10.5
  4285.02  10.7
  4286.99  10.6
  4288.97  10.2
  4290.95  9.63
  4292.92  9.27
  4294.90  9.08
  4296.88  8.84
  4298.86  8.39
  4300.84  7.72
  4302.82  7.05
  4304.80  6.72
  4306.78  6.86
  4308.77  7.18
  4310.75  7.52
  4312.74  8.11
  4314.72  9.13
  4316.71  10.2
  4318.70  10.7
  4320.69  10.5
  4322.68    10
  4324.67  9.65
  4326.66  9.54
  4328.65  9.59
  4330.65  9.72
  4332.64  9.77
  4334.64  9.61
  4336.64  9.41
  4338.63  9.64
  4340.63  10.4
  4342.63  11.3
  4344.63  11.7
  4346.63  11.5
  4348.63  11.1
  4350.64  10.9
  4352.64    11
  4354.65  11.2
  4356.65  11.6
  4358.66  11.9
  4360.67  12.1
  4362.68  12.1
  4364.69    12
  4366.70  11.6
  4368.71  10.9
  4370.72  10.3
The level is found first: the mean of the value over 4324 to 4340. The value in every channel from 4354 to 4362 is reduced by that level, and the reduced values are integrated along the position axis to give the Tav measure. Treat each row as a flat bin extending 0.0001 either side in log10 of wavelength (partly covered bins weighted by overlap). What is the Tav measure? 17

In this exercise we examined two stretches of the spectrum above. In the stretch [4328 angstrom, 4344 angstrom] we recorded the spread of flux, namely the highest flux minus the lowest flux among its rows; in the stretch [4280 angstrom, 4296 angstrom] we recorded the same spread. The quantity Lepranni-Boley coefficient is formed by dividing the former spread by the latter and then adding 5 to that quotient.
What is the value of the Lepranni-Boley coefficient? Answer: 6.2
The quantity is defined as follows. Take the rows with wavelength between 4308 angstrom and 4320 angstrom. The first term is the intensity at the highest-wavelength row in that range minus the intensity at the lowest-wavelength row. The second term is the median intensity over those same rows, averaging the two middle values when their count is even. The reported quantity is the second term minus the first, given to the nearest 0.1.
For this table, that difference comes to 5.1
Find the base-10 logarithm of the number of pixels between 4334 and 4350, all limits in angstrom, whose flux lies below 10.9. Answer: 0.60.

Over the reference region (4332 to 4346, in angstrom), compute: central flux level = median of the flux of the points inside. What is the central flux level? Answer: 9.8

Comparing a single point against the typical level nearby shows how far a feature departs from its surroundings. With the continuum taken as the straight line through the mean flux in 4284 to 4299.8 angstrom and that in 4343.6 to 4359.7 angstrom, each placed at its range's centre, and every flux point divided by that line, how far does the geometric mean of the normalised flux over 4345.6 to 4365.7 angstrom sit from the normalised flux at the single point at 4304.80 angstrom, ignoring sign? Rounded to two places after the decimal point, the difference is 0.33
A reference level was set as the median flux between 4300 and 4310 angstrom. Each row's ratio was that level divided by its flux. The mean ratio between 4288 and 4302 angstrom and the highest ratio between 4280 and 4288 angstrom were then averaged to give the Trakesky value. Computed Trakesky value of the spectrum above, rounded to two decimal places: 0.74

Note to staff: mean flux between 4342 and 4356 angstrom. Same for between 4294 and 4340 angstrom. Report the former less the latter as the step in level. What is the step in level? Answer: 2.3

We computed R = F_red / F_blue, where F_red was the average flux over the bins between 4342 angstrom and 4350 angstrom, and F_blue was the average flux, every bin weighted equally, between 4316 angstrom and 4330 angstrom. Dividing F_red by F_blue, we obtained 1.14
